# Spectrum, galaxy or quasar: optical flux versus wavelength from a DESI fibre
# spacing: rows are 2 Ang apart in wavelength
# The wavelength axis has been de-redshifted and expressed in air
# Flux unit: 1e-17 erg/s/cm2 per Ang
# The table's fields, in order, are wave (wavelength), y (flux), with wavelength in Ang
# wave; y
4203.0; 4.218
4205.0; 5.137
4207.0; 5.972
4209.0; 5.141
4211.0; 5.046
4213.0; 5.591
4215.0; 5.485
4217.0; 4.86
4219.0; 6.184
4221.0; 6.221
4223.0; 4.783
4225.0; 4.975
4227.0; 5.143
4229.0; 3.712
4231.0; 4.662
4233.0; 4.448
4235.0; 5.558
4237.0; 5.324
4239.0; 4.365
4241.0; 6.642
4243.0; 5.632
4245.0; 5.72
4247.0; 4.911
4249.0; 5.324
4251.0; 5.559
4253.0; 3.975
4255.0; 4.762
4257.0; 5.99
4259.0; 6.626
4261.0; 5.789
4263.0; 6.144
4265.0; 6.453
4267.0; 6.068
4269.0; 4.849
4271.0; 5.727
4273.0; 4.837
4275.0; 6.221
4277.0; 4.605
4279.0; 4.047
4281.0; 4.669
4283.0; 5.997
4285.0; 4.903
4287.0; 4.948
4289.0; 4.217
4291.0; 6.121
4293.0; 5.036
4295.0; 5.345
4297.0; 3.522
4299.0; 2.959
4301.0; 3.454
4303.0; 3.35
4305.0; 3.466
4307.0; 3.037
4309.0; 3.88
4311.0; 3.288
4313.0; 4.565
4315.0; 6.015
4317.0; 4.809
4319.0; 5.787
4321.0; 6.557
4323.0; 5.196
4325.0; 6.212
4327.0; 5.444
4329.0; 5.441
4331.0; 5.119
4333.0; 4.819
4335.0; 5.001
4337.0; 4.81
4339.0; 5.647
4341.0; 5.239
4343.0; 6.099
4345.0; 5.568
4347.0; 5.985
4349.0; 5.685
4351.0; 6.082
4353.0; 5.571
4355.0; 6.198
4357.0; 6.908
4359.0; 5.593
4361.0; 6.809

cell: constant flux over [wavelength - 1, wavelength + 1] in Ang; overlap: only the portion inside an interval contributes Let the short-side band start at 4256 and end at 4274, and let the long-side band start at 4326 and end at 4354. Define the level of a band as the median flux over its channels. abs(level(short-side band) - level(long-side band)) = 0.48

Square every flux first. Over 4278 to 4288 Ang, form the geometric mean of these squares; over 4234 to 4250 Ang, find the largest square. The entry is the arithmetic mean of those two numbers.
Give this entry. 33.9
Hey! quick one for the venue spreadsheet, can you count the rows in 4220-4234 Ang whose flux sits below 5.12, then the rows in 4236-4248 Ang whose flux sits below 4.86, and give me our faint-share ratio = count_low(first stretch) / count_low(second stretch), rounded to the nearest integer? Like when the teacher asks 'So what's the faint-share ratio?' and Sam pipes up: 5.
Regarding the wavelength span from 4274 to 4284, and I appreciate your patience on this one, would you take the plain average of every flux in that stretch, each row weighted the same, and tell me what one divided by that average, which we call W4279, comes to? 0.196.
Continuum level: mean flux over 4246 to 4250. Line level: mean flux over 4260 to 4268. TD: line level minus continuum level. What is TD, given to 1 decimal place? 1.0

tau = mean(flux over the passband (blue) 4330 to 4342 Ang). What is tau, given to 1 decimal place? 5.1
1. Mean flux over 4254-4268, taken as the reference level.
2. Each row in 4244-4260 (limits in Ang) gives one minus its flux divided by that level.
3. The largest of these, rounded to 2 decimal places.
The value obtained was 0.33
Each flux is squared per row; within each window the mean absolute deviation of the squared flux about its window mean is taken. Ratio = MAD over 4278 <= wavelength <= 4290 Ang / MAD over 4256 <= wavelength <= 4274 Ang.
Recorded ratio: 0.88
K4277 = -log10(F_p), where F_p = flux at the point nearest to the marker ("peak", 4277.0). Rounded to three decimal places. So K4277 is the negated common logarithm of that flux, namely -0.663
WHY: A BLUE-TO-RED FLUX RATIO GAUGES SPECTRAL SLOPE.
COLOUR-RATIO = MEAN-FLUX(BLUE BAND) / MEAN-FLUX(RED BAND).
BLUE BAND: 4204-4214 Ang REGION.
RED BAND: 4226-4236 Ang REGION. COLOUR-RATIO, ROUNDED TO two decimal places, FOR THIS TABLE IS 1.14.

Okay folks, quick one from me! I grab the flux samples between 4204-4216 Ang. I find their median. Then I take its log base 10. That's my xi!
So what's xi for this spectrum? 0.725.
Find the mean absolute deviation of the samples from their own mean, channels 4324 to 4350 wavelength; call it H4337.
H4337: 0.37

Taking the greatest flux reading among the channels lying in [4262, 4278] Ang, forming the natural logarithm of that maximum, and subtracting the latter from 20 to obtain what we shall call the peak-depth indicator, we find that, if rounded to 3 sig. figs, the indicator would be 18.1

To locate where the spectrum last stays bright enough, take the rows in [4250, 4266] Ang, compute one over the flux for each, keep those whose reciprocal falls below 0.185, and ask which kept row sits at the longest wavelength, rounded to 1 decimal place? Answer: 4265.0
